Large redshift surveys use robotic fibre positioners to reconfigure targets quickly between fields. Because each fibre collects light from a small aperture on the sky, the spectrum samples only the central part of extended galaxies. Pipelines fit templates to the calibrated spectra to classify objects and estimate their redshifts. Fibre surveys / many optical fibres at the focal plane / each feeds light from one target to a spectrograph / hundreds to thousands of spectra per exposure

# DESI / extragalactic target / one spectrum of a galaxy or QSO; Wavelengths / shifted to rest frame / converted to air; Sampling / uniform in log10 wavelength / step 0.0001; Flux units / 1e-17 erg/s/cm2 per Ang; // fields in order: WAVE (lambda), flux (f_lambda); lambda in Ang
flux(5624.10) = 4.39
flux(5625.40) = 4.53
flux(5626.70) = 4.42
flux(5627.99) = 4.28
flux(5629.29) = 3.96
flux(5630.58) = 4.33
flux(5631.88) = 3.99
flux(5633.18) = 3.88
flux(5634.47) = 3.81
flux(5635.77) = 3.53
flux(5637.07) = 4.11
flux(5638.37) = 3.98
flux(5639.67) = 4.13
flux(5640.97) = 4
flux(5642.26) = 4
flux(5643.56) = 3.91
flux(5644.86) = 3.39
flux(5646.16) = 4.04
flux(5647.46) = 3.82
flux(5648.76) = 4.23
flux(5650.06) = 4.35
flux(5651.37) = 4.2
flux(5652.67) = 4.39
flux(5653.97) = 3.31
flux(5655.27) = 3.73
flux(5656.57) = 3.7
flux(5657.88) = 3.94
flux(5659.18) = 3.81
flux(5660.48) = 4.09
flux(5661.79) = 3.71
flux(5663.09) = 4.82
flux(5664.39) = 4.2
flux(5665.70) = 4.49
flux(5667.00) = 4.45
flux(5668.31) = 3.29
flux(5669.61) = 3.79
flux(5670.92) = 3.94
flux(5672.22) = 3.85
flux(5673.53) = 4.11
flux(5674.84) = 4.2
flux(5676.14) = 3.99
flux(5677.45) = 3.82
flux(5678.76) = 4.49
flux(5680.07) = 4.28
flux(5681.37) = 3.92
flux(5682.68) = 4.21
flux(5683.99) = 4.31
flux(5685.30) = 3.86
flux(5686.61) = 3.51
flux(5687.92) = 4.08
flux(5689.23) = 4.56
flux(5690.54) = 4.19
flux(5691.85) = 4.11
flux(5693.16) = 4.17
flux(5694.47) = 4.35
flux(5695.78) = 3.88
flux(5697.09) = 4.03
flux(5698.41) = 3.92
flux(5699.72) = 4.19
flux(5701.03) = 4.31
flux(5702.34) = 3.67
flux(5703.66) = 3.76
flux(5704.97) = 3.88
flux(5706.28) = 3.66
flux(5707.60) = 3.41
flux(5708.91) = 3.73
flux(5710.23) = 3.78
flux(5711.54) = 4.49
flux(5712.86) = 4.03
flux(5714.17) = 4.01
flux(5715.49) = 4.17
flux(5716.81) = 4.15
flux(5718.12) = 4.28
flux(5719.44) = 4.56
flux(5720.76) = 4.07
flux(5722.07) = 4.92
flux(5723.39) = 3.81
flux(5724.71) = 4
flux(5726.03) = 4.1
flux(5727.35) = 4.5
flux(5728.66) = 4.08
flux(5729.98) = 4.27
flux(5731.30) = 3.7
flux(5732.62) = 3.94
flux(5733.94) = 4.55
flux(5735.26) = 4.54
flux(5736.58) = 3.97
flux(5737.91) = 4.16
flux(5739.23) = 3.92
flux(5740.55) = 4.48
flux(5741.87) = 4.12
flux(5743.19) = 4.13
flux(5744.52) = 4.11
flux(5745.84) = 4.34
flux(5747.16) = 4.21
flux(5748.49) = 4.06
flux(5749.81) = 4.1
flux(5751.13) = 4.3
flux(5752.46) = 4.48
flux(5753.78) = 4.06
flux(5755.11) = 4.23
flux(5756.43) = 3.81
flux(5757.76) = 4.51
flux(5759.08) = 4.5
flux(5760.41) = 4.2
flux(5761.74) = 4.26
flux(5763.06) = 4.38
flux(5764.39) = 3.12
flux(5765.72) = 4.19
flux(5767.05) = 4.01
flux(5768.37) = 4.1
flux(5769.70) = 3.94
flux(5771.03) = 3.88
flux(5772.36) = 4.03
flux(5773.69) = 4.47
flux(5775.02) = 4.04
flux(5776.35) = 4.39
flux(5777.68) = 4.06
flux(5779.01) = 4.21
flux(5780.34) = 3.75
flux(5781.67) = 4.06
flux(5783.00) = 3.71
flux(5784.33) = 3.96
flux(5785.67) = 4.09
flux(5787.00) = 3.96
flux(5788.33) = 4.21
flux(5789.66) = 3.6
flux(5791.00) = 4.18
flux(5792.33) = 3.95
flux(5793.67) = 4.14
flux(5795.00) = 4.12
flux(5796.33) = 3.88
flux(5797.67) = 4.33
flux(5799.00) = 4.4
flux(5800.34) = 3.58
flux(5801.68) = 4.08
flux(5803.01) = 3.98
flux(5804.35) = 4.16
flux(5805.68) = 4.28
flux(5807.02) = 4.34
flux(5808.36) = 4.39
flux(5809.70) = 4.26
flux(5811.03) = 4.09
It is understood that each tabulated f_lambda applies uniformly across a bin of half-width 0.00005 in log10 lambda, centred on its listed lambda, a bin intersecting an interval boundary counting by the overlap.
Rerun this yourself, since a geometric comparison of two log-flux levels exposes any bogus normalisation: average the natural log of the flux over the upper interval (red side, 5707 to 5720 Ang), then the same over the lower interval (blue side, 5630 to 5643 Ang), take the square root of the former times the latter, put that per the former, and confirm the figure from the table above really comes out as 0.99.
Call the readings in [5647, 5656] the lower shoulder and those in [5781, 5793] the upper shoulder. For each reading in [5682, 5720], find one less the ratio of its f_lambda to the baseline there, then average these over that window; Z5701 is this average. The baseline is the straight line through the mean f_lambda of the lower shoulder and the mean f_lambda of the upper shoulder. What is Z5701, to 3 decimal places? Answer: -0.013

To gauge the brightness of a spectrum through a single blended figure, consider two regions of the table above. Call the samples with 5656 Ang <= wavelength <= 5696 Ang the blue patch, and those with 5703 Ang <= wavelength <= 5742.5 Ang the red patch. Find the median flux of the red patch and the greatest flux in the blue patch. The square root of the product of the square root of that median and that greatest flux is 3.12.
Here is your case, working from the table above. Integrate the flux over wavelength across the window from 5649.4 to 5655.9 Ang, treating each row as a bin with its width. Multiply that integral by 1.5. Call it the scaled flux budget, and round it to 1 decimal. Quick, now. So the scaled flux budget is 39.0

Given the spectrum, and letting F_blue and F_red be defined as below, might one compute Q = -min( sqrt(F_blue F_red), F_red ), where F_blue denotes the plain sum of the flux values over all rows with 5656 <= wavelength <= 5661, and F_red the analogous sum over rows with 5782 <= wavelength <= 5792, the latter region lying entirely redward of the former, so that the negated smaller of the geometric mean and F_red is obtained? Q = -21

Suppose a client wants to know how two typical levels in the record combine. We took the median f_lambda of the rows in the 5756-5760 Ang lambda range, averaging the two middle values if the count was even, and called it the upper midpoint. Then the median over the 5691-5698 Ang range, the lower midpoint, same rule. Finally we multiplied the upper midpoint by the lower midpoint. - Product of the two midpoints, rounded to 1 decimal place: 18.5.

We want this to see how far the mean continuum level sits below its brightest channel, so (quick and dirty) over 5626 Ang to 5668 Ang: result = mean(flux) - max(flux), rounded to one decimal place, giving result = -0.8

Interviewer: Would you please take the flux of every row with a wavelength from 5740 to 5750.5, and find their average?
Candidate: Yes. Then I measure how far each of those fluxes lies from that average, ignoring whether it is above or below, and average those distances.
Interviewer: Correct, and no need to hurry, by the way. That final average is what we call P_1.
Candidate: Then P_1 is 0.11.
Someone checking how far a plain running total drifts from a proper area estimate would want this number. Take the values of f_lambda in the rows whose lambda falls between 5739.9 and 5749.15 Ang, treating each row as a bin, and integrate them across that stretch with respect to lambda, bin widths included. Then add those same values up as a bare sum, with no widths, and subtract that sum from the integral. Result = 9.5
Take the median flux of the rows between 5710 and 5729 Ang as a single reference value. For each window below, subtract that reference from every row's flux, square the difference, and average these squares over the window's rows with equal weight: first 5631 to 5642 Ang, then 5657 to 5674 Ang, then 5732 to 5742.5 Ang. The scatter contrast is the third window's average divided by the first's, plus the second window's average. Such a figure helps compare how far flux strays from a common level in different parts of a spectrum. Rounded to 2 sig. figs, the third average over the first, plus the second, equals 1.4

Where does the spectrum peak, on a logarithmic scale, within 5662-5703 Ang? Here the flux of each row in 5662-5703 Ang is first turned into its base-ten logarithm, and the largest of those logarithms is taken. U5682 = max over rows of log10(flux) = 0.68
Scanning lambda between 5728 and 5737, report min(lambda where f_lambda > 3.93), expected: 5728.66 Ang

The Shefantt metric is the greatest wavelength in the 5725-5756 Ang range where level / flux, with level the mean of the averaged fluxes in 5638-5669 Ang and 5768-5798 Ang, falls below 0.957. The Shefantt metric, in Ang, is 5755.11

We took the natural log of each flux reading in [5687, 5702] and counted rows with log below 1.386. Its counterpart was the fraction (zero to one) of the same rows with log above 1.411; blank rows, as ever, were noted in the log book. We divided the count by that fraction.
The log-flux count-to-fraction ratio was 3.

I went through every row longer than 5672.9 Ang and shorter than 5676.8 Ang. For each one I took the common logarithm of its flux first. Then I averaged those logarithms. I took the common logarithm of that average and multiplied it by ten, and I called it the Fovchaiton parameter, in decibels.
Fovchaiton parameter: -2.13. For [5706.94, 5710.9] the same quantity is -2.51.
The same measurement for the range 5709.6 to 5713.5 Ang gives -2.13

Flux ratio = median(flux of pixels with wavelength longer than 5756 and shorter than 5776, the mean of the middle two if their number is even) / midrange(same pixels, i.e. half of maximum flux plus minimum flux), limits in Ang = 1.07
